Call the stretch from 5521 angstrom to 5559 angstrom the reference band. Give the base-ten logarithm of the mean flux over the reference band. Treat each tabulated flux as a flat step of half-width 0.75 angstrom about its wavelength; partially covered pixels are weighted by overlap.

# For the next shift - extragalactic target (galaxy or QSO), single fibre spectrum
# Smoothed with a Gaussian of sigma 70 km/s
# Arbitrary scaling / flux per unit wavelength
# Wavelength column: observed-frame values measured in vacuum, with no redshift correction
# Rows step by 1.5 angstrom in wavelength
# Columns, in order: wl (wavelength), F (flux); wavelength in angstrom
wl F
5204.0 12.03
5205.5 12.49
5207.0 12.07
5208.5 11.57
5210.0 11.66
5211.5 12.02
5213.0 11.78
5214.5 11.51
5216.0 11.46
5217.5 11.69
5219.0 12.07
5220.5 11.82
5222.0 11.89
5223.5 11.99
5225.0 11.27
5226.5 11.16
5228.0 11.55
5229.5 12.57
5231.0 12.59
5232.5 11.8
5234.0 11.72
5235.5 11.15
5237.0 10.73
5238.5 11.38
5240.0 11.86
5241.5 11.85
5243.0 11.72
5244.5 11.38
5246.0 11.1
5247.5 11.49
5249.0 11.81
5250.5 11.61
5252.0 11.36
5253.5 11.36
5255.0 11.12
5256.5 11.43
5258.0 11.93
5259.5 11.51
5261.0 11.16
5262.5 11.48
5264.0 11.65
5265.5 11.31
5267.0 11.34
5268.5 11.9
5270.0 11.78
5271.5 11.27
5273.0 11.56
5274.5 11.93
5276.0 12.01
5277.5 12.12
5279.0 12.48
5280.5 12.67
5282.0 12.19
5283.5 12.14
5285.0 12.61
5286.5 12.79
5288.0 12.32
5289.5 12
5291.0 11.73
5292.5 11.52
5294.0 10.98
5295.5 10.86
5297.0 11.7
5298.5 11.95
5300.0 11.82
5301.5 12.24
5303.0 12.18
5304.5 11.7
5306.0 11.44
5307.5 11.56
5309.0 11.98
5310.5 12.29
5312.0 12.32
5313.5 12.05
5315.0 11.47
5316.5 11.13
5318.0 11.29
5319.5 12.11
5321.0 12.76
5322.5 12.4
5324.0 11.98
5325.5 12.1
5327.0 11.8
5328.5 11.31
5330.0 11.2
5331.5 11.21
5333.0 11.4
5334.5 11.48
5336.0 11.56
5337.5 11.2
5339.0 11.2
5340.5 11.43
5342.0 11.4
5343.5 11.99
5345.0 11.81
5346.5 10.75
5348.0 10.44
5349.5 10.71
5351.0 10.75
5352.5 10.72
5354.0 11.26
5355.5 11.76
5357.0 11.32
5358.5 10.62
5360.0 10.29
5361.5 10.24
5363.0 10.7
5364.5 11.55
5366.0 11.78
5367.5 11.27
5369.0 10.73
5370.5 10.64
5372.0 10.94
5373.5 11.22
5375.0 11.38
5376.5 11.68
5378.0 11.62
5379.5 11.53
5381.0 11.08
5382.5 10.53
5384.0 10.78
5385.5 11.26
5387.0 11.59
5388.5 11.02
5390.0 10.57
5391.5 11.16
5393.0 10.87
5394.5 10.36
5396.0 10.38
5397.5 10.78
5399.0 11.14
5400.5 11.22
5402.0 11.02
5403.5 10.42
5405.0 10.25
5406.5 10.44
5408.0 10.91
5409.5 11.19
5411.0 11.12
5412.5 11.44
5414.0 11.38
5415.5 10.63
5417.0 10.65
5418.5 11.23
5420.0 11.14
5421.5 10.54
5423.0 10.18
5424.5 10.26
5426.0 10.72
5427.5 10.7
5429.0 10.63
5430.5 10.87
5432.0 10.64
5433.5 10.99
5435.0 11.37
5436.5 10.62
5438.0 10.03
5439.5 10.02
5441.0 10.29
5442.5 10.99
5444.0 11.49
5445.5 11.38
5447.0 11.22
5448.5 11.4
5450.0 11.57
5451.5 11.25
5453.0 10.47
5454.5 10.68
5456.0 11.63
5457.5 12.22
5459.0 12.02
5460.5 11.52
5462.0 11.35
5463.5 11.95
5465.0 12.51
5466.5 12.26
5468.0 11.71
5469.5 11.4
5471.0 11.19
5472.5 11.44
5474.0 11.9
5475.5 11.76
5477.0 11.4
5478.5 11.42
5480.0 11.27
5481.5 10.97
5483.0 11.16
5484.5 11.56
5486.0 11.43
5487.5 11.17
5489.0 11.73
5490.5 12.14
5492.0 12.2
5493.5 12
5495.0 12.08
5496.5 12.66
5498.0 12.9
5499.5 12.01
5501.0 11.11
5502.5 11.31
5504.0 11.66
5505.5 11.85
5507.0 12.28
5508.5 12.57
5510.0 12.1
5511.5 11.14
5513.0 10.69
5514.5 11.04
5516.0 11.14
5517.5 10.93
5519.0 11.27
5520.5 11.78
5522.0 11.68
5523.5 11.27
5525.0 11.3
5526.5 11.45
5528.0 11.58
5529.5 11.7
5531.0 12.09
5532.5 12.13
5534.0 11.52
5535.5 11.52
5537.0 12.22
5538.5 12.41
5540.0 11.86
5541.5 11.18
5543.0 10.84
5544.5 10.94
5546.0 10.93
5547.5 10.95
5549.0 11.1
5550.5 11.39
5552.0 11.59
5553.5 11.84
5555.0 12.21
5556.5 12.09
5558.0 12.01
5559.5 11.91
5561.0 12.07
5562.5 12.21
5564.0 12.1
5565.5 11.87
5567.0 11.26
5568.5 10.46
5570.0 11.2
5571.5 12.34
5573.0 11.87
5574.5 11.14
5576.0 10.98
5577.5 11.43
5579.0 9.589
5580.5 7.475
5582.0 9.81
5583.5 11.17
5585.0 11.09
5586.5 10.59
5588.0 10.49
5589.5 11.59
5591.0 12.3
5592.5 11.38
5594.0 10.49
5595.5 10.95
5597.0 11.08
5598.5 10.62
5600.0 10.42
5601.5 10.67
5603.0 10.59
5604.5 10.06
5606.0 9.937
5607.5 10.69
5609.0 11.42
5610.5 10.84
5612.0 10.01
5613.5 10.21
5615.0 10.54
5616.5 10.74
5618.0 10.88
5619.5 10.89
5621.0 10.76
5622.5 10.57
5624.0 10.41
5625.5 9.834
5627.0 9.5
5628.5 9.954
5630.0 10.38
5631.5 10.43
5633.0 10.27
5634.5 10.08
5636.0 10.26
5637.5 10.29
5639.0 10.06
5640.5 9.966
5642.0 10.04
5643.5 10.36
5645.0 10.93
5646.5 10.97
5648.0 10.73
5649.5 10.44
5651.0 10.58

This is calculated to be 1.06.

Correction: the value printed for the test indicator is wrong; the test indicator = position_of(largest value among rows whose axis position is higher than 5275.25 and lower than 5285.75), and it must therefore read 5280.5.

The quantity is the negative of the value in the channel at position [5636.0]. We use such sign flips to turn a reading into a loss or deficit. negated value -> -10.3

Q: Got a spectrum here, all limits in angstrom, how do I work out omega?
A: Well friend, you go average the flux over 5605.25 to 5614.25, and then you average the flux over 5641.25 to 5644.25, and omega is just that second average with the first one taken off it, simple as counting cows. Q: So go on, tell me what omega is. -0.32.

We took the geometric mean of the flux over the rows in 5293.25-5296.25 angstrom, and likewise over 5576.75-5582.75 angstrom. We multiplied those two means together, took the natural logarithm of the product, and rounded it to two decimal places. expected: 4.64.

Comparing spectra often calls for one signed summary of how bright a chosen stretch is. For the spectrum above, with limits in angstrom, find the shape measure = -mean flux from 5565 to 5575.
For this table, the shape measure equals -11.4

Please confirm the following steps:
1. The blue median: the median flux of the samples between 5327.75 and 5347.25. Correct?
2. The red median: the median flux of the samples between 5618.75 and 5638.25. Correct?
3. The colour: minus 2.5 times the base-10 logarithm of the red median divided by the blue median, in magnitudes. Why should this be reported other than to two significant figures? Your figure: 0.11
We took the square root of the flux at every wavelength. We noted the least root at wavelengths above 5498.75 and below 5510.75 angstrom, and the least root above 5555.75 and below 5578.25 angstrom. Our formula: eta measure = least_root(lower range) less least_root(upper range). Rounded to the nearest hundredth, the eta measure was 0.10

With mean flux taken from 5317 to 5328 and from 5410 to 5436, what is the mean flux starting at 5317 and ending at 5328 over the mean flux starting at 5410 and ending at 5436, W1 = 1.11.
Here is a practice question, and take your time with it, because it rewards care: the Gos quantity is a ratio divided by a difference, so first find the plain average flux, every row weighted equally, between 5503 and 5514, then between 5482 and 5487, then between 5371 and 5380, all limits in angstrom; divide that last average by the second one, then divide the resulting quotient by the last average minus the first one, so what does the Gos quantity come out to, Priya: -3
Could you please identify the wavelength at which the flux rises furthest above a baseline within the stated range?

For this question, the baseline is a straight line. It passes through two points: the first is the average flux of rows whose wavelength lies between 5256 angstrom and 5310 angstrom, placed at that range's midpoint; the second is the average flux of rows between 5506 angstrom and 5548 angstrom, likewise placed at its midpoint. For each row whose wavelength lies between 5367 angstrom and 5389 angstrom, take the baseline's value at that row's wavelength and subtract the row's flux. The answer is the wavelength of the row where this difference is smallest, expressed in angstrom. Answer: 5376.5 angstrom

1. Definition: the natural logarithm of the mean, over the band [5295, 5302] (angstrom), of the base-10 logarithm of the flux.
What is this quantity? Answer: 0.07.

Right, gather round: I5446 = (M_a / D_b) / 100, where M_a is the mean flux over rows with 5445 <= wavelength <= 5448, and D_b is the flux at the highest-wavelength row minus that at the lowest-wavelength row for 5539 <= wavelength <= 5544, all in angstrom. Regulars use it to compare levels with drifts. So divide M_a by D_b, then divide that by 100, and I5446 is -0.1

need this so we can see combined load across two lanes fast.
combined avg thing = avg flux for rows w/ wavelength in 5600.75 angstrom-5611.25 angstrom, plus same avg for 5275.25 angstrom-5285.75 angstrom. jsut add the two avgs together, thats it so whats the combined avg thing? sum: 22.9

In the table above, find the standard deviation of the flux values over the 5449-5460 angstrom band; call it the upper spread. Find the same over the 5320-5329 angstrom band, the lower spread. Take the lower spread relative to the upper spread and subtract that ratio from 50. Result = 49.2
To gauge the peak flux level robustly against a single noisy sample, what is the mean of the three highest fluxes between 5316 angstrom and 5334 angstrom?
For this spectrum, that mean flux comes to 12.4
